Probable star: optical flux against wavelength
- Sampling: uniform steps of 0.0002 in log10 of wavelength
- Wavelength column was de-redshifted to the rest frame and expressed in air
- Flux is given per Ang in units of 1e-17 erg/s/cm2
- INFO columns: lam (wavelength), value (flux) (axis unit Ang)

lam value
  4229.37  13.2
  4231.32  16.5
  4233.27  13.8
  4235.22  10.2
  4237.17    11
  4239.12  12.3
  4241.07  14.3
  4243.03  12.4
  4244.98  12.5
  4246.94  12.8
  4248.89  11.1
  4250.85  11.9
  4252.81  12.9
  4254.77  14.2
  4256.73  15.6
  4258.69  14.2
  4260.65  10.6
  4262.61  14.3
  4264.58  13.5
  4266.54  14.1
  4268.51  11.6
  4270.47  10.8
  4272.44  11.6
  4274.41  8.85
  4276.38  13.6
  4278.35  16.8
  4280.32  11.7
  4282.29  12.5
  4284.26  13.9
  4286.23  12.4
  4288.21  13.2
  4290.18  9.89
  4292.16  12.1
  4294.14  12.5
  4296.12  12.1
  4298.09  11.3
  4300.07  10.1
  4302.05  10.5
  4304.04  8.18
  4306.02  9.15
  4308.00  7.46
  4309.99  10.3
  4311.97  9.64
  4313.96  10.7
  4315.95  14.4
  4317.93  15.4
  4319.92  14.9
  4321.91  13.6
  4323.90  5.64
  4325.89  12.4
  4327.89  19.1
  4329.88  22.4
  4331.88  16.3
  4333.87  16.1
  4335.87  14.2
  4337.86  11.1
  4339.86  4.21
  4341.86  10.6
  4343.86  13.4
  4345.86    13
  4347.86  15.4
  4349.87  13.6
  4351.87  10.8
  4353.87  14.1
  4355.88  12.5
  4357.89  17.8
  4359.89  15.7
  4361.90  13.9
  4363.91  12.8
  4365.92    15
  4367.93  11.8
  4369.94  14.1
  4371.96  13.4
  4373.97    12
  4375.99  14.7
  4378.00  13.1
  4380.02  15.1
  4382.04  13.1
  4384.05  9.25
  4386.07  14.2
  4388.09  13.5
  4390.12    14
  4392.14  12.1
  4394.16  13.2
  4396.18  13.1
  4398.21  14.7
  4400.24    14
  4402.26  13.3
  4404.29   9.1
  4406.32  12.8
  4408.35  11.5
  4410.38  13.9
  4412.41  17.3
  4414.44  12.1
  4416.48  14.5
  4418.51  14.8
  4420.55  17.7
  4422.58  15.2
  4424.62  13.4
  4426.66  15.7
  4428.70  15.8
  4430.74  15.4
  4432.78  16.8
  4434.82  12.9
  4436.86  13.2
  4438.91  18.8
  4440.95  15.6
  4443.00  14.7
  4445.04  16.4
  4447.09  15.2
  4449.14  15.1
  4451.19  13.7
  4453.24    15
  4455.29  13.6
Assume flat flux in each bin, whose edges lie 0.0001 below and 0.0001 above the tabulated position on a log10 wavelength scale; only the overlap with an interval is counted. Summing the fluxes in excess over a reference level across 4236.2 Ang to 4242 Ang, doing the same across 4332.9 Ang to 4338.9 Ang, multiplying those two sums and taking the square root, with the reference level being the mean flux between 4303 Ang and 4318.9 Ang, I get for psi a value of 7.3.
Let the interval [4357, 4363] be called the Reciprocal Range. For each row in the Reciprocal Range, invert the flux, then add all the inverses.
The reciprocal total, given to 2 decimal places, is 0.19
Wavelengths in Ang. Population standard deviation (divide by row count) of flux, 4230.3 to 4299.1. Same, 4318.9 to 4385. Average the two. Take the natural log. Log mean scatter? 0.92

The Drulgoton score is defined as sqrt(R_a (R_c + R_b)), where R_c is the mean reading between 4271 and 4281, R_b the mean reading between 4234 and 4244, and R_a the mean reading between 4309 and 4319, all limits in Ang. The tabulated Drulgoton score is 17.2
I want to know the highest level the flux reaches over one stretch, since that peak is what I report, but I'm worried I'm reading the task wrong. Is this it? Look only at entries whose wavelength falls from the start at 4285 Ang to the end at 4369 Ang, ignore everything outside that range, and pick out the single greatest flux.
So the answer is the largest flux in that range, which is 22.4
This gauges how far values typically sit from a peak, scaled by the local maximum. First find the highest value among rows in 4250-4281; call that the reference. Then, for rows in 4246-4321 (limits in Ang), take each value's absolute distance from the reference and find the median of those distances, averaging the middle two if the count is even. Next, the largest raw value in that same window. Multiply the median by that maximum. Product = 79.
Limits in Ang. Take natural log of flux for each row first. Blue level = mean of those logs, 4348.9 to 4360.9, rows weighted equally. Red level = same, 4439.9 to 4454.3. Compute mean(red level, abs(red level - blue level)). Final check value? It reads 1.40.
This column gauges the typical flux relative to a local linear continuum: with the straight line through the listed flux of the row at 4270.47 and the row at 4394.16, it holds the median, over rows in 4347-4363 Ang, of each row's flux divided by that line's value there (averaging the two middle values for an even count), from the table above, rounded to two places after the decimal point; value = 1.12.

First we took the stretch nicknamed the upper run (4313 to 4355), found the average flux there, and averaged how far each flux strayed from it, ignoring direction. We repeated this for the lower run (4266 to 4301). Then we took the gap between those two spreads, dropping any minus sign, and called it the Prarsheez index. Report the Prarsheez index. 1.44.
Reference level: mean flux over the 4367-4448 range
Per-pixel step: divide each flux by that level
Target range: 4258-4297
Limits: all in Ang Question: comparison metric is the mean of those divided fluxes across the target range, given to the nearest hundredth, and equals 0.89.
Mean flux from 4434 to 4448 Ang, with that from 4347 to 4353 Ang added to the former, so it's 29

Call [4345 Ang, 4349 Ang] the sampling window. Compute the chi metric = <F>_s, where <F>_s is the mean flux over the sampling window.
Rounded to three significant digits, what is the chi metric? 14.2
